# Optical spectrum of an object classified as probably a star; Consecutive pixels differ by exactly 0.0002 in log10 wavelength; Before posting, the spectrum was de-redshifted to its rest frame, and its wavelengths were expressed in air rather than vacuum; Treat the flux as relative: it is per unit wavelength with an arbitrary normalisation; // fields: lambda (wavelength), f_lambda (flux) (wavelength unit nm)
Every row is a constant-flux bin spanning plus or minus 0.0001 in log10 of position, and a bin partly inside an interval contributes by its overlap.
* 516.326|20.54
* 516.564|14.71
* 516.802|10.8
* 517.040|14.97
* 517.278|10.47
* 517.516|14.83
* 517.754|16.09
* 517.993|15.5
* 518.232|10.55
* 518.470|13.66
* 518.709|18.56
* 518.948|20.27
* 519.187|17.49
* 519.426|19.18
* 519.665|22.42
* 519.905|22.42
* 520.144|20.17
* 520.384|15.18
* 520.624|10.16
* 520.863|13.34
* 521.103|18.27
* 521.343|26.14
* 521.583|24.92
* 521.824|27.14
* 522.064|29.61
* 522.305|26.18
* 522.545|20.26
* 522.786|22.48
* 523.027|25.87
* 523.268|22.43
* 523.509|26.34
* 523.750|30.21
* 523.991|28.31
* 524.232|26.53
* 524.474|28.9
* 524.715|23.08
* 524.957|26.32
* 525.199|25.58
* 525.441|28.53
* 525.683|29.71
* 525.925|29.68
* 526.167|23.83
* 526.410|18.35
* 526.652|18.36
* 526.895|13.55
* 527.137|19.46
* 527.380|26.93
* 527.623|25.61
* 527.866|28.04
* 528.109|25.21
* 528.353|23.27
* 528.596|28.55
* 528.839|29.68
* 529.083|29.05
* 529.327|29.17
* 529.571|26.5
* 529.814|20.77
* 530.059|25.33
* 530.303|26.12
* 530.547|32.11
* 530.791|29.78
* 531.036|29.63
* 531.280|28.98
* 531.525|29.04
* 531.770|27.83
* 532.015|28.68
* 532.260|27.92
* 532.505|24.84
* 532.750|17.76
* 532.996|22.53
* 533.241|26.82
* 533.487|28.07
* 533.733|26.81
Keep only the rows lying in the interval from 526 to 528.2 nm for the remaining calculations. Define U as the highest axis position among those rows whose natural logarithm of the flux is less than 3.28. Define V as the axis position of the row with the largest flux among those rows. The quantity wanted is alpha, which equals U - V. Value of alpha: 0.24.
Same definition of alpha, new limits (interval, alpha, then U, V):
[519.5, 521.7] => 0.24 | 521.583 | 521.343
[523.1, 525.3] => 1.45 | 525.199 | 523.750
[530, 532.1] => -0.24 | 530.303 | 530.547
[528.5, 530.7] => -0.24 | 530.303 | 530.547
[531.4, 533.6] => 1.47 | 532.996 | 531.525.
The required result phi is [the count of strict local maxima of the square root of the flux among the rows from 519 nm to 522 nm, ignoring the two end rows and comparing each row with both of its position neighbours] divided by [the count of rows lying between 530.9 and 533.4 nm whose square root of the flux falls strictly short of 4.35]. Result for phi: 1.0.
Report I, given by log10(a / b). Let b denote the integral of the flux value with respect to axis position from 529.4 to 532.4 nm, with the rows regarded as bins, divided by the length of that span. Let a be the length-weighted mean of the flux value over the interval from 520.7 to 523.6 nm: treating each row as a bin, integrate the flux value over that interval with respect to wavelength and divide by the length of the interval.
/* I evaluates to -0.07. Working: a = 23.4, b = 28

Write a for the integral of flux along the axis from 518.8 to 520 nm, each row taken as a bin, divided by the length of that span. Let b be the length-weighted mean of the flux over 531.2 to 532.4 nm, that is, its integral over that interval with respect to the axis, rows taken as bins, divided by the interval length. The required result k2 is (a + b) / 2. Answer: 24.3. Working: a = 20.3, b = 28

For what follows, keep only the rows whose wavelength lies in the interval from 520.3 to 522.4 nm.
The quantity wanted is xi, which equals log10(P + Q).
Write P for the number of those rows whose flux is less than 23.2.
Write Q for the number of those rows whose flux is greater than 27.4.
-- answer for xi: 0.70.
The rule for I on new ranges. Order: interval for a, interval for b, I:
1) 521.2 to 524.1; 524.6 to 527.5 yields 0.04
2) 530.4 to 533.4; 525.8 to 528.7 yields 0.07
